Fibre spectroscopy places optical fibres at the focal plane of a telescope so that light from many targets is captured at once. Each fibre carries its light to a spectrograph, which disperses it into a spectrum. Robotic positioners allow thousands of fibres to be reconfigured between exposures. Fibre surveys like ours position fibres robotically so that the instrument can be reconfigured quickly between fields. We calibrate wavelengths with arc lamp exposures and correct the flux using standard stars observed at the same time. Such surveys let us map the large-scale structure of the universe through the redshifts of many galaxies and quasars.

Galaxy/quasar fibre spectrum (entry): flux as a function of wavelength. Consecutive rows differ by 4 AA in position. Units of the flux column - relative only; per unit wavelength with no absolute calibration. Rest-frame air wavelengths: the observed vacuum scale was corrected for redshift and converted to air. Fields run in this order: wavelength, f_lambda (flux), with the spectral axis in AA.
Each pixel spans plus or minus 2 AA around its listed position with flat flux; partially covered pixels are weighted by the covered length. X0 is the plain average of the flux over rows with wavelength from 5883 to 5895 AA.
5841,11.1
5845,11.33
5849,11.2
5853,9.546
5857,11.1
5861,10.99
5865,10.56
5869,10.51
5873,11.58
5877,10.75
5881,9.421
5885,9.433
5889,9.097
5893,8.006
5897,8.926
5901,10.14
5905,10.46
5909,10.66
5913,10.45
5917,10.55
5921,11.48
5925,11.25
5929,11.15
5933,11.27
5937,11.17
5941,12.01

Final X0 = 8.8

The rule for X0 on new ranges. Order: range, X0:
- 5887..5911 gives 9.5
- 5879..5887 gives 9.4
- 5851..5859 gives 10.3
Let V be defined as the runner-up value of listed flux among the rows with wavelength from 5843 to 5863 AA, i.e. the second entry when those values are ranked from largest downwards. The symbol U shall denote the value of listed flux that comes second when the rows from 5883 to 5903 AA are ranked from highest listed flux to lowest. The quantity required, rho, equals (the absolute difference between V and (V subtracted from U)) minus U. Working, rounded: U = 9.433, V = 11.2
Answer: 3.5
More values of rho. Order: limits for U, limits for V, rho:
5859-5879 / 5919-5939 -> 0.6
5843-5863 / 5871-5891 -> -0.9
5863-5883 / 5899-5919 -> -0.4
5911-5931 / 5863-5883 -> -1.0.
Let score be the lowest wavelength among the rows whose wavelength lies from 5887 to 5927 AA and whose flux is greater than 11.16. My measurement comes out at 5921 AA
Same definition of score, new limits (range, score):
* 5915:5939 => 5921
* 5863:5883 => 5873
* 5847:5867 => 5849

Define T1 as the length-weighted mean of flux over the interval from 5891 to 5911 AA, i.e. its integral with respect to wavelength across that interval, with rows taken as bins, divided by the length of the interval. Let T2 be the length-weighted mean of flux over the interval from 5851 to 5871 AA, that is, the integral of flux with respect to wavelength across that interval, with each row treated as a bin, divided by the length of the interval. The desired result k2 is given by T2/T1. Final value 1.09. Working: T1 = 9.6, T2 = 10.5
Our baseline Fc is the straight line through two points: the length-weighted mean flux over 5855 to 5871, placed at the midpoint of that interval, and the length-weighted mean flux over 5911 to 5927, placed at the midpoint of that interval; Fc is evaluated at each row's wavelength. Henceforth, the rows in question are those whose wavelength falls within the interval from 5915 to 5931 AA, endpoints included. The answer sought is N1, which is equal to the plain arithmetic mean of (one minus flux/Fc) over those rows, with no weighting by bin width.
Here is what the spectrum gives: -0.015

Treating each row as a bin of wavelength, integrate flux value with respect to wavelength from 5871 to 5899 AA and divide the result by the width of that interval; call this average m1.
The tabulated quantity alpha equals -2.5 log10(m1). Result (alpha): -2.46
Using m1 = 9.6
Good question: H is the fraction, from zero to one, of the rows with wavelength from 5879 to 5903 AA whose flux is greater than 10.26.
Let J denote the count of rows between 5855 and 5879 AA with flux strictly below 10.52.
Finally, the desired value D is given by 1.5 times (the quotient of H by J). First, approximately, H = 0.0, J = 1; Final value 0.0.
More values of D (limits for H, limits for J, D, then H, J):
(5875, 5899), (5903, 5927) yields 0.1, 0.2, 2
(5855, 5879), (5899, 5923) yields 0.5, 1.0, 3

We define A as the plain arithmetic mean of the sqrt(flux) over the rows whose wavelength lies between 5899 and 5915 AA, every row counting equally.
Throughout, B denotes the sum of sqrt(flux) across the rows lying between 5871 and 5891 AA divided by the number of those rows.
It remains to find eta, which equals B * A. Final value 10.2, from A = 3.23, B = 3.17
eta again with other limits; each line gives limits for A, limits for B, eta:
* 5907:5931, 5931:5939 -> 11.1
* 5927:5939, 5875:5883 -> 10.6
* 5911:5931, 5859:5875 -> 10.9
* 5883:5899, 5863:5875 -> 9.8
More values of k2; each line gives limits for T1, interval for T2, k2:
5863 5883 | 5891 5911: 0.91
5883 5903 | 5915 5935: 1.22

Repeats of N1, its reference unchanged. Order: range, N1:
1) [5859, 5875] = -0.010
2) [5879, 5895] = 0.172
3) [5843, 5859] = -0.003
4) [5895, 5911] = 0.078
